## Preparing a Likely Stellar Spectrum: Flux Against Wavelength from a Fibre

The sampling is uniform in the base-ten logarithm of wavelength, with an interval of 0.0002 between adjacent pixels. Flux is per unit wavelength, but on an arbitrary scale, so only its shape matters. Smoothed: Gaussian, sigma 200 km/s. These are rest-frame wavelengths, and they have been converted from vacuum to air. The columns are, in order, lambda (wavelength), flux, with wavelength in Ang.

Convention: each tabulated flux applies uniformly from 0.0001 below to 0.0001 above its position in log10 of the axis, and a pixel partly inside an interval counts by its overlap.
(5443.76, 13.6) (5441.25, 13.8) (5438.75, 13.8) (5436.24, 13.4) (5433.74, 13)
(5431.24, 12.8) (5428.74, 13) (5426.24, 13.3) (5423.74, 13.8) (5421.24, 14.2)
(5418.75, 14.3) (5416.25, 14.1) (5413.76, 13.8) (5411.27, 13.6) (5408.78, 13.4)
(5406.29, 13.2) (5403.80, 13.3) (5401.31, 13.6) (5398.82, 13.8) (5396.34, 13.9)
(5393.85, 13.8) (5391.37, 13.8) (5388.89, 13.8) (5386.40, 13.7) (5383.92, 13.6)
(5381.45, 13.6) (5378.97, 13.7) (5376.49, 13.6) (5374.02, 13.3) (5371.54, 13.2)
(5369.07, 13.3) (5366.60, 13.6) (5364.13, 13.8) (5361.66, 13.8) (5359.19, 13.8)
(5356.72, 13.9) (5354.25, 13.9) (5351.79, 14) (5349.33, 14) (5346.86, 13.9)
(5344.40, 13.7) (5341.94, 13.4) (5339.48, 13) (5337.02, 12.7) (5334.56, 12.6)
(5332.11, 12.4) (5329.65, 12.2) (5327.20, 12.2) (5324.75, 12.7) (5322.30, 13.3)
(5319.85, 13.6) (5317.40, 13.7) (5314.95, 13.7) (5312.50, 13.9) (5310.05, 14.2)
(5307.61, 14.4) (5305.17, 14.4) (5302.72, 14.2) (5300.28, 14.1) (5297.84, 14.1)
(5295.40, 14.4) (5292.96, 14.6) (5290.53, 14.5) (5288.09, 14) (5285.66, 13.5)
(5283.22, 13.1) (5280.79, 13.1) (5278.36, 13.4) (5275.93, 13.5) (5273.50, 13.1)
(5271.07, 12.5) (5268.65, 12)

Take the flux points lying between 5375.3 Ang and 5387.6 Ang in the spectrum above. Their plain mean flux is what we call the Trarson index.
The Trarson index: 13.6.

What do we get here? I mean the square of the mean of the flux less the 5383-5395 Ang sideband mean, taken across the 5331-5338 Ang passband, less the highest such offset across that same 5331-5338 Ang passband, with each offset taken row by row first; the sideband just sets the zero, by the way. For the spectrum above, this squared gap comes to 0.02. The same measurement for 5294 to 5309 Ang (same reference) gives 0.02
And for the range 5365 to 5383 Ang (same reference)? 0.05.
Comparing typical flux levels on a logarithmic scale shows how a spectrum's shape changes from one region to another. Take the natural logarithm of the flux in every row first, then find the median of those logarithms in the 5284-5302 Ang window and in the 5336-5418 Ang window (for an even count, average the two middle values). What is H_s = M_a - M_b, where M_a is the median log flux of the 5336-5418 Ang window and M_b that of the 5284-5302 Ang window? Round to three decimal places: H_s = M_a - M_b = -0.029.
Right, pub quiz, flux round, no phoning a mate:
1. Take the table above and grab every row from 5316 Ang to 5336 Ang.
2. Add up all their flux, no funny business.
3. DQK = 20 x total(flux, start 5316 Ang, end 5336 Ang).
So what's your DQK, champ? 2054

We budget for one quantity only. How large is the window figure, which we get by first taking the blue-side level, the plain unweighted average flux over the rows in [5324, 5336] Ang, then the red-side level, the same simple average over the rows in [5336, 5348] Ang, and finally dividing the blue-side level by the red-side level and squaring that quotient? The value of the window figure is 0.87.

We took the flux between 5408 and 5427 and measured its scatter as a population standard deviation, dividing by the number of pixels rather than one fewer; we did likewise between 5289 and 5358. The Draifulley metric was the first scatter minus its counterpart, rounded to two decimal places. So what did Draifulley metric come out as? -0.37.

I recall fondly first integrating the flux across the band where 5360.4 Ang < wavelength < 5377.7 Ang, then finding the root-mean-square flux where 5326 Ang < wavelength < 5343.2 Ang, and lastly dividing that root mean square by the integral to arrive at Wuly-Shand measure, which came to 0.0541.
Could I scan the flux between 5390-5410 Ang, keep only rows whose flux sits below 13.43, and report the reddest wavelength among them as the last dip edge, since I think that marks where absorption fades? 5408.78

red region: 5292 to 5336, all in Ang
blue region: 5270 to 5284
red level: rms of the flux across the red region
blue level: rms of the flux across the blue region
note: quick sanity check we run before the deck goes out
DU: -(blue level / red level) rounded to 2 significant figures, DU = -0.96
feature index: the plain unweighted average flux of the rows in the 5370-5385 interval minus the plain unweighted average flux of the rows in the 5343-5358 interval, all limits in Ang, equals -0.4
